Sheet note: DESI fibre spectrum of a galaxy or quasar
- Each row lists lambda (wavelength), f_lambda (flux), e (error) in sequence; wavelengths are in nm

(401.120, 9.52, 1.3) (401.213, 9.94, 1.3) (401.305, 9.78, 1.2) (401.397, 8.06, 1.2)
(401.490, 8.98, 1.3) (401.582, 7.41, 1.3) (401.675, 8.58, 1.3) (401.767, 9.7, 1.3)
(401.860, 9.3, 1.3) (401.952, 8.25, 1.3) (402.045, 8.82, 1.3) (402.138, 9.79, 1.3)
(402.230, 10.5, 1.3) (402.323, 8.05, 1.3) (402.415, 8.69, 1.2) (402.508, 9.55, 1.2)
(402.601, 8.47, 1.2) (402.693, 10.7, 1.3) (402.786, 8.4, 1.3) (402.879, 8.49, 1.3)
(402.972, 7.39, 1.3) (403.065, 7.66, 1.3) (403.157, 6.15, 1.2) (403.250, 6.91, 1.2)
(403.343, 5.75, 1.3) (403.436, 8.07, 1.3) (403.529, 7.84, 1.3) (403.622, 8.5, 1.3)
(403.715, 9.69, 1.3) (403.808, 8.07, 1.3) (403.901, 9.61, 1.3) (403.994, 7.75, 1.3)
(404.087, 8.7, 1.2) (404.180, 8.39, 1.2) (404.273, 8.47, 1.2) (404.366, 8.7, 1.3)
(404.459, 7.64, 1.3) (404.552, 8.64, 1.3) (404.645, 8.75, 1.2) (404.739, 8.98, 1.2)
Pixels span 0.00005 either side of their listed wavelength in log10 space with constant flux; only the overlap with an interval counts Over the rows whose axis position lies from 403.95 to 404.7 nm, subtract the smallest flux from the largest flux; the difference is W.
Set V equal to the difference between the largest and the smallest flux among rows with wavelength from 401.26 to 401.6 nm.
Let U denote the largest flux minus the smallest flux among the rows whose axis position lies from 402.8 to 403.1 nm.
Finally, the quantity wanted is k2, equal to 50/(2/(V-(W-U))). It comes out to 59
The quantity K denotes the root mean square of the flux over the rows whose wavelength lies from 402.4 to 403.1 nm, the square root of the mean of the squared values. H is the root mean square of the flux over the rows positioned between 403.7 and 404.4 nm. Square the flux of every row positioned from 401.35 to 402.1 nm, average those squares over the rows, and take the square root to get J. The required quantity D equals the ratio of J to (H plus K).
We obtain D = 0.497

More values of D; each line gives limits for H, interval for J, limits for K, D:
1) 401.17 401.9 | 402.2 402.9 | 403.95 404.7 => 0.526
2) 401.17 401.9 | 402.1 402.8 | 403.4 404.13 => 0.530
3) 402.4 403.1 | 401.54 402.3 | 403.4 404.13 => 0.526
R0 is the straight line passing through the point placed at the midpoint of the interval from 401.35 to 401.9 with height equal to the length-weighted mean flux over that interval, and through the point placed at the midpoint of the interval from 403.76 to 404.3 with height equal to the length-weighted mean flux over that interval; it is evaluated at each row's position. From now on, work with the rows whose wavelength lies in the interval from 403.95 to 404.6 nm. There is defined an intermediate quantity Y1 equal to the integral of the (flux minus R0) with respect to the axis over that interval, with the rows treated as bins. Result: -0.10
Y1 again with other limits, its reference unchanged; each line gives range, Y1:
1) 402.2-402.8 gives 0.36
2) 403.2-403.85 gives -0.46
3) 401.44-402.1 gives 0.05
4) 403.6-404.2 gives 0.11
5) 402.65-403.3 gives -0.42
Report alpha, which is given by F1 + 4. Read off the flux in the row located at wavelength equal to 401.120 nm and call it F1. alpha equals 13.5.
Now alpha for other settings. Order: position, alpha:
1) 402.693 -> 14.7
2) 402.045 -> 12.8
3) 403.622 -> 12.5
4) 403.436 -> 12.1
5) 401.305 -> 13.8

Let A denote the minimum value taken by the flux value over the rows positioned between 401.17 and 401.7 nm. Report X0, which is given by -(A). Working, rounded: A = 7.41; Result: -7.4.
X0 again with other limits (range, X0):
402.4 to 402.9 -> -8.4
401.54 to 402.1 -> -7.4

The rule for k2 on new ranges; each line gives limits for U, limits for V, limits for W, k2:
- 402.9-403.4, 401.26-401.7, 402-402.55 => 46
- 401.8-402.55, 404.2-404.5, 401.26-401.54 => 45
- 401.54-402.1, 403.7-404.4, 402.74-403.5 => 37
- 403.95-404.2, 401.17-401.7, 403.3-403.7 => 18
